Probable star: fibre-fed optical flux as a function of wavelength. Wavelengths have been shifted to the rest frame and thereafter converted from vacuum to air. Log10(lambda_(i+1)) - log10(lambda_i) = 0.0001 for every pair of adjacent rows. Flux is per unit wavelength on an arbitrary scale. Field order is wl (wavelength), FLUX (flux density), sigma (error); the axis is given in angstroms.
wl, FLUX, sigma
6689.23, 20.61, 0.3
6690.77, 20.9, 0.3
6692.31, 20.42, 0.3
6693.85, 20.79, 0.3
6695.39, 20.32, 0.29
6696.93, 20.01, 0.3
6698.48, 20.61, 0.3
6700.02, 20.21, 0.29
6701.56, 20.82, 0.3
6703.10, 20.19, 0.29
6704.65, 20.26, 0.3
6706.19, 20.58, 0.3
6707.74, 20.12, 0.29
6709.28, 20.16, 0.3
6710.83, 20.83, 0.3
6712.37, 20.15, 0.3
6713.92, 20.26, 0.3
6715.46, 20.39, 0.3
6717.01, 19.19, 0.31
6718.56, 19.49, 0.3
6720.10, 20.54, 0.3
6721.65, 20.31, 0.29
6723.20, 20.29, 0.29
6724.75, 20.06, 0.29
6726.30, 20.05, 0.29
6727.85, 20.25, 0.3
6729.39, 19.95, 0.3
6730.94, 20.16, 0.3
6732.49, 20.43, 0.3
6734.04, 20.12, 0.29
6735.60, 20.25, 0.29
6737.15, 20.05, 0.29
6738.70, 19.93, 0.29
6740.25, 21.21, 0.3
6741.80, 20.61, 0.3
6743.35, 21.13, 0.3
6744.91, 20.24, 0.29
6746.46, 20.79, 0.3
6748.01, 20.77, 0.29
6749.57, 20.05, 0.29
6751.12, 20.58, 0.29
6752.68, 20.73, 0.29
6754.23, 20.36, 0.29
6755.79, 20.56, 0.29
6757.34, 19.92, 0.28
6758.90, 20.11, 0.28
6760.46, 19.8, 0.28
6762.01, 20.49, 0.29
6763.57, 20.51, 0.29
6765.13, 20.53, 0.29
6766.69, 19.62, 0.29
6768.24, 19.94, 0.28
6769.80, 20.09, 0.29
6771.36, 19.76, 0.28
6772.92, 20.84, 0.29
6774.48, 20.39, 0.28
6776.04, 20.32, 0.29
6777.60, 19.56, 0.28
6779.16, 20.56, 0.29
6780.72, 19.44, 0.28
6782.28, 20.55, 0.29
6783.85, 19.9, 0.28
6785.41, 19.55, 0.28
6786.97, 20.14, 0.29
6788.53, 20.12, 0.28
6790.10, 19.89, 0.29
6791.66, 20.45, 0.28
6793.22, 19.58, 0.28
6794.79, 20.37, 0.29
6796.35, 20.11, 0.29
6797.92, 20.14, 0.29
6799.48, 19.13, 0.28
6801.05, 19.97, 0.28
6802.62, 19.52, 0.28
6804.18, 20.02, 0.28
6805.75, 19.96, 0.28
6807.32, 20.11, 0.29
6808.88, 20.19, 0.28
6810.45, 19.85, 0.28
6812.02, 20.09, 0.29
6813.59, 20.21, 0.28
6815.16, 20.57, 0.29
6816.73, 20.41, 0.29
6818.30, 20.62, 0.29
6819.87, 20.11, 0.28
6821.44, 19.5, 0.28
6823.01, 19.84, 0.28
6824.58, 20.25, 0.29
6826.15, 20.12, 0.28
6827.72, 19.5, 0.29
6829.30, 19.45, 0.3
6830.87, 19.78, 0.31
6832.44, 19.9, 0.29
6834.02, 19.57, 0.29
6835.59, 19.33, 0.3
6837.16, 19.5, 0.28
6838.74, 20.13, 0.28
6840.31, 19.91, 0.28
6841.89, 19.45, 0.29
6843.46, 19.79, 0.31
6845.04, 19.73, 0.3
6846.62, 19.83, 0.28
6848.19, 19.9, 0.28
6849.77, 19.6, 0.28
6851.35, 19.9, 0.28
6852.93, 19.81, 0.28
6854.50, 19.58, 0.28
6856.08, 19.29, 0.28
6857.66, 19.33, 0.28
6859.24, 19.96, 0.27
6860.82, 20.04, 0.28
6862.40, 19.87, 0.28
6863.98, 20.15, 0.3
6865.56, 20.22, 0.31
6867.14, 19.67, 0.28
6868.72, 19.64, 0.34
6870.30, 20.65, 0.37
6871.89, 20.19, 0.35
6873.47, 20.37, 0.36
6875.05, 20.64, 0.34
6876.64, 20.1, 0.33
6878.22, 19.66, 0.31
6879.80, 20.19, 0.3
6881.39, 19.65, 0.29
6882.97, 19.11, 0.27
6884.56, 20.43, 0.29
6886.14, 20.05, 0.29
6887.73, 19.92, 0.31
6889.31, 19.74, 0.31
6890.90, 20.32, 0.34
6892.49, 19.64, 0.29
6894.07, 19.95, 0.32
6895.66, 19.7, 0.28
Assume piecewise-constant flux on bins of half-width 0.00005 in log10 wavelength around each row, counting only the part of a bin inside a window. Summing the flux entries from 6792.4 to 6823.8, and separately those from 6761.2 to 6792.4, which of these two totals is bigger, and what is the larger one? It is 403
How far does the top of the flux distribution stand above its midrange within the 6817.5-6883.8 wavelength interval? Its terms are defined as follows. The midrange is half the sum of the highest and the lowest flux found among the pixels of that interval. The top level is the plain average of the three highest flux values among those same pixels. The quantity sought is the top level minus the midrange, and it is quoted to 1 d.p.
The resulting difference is 0.8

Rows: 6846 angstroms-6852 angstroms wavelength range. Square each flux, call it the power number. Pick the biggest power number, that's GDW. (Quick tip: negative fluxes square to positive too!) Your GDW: 396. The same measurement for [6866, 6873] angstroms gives 426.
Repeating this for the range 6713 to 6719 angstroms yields 416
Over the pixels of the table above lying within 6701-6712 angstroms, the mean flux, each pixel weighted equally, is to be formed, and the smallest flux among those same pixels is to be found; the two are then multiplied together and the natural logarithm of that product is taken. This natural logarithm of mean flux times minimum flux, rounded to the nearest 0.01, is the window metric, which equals 6.02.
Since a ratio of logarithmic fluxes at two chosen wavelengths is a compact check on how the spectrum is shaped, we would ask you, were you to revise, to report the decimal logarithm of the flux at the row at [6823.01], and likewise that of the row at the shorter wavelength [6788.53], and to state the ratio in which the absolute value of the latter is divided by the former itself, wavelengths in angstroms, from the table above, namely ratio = 1.00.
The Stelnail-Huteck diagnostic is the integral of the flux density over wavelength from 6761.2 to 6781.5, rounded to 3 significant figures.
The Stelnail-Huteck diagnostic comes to 409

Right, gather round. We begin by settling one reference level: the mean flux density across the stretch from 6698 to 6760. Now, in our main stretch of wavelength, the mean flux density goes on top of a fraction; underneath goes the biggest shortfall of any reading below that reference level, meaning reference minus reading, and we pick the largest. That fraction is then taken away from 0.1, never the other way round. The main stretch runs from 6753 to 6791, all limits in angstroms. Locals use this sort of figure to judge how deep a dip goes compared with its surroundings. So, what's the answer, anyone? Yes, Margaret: -23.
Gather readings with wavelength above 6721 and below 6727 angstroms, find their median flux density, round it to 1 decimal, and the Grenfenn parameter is 20.2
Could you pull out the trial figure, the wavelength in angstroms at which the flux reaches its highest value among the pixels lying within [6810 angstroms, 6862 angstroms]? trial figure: 6818.30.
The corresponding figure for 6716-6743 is 6740.25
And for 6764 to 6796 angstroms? 6772.92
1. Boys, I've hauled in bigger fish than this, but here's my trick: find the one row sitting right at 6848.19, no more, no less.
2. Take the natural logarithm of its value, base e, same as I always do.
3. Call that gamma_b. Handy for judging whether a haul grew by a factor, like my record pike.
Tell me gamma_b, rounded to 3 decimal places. 2.991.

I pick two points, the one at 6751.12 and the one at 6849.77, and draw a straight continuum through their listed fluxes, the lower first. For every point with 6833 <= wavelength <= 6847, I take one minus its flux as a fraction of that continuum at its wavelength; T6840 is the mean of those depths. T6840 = 0.000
